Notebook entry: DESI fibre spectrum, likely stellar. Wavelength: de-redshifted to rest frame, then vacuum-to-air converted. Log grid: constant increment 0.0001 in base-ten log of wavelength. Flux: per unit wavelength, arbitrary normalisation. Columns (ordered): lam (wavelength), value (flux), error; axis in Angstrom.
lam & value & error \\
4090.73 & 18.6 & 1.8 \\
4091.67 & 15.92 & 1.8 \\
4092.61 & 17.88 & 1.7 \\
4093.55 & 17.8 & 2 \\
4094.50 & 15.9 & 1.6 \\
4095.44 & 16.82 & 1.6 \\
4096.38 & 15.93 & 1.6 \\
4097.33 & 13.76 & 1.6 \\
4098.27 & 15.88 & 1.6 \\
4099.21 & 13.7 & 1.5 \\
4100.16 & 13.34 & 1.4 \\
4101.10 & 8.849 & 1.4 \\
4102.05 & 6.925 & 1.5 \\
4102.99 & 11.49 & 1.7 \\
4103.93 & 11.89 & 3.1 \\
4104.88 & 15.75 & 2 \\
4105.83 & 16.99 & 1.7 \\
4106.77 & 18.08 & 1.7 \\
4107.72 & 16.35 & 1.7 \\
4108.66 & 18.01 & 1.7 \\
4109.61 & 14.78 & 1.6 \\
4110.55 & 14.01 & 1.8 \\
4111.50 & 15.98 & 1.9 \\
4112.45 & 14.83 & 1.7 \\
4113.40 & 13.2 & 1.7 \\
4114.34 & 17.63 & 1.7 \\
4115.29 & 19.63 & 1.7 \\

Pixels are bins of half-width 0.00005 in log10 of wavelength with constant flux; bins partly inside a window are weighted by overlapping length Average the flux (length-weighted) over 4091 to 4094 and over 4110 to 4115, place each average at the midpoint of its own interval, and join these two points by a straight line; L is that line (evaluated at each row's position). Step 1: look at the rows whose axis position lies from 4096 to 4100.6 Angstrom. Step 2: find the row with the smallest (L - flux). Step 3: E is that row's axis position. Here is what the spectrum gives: 4098.27 Angstrom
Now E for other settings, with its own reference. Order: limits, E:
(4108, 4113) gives 4108.66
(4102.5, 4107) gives 4106.77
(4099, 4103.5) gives 4099.21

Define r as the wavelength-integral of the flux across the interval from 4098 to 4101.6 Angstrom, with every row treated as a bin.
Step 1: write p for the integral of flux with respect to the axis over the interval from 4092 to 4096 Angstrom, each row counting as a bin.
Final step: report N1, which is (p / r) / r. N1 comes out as 0.032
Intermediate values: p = 68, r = 46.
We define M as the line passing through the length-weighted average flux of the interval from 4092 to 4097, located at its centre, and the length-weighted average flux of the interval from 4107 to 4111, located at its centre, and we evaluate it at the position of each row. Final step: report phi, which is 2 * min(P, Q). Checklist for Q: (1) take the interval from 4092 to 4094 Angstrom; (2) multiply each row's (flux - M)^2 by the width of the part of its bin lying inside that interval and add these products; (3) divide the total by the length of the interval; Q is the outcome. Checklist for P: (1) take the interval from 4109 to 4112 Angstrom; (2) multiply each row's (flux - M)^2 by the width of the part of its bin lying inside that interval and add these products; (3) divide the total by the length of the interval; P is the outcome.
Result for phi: 2.1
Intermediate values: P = 2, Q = 1.0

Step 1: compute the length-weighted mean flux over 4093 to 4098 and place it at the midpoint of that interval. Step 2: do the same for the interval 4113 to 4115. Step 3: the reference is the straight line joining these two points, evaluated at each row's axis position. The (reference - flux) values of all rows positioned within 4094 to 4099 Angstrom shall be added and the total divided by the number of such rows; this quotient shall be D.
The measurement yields 0.4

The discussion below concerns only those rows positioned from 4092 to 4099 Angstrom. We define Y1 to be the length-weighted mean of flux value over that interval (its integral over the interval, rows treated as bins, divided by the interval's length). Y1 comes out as 16.2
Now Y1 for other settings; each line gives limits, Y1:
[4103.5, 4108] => 15.8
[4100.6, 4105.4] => 11.0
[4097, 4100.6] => 14.2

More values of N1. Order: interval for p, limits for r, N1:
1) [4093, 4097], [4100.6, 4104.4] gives 0.047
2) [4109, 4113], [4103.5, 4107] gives 0.020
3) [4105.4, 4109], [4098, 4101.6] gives 0.030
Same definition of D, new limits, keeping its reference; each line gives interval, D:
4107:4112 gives 0.1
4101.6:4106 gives 3.4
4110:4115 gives 0.8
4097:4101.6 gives 2.9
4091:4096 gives -0.8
